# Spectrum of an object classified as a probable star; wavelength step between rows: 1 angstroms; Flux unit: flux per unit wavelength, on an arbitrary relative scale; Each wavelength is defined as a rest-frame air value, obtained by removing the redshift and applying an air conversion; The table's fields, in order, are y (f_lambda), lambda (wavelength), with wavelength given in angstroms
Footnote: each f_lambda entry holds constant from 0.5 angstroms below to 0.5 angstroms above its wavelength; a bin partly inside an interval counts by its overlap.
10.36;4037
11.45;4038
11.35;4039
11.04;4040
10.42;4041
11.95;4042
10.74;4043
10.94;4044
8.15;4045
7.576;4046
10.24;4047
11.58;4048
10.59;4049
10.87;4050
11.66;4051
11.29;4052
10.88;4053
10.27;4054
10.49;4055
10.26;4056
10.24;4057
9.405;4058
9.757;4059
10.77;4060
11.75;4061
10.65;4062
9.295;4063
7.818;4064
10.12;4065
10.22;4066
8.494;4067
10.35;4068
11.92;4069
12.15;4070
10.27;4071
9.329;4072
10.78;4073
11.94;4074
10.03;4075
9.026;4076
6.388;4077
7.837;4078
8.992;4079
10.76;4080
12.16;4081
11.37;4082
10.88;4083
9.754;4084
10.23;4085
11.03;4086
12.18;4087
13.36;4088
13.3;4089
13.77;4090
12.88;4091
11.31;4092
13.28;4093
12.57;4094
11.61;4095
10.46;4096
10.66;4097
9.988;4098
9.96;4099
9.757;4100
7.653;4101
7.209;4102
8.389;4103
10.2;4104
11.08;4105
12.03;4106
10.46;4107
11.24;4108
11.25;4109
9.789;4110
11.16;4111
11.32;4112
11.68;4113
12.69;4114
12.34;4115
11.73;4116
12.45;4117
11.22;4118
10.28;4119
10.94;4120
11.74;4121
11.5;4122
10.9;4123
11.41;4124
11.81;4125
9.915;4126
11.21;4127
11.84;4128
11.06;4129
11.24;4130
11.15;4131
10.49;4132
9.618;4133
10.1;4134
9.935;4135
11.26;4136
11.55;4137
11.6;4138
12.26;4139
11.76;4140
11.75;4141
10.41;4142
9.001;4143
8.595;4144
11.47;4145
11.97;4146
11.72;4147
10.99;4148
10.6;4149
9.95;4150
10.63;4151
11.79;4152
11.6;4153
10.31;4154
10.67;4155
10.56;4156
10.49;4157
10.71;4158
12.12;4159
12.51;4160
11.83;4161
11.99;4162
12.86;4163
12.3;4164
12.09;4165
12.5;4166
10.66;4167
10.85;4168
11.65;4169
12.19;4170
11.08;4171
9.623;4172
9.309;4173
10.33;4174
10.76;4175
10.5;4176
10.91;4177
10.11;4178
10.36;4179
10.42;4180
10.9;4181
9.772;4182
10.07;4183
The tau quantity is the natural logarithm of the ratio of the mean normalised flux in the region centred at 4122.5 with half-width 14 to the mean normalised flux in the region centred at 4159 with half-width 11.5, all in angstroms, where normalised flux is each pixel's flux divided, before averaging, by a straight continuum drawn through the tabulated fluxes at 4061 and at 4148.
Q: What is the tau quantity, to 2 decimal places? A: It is -0.05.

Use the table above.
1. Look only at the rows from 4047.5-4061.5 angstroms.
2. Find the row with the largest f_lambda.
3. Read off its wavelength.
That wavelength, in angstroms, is 4061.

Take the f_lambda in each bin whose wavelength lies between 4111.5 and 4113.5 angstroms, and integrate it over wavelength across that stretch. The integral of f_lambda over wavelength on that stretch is 23.0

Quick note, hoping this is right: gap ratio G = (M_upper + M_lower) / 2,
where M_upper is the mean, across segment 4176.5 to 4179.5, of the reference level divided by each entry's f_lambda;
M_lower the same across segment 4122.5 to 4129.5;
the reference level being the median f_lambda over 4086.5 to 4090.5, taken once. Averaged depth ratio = 1.24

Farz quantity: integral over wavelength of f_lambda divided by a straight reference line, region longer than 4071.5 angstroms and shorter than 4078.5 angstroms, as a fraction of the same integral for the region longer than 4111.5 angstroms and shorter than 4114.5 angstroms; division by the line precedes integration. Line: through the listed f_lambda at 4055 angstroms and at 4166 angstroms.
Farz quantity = 1.9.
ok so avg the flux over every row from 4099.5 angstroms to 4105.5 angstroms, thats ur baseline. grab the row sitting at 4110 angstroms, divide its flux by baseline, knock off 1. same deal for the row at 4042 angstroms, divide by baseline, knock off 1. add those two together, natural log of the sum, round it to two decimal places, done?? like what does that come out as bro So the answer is -0.91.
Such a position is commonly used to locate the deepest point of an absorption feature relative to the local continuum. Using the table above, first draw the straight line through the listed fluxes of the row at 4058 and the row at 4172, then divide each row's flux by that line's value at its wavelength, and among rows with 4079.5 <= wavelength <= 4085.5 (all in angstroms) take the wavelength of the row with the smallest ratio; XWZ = 4084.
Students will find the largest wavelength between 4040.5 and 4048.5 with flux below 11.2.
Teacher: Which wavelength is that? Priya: 4047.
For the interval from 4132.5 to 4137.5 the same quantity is 4135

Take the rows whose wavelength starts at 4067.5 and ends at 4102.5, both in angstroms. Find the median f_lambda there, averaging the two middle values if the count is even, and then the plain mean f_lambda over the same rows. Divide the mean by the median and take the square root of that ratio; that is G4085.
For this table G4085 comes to 1.00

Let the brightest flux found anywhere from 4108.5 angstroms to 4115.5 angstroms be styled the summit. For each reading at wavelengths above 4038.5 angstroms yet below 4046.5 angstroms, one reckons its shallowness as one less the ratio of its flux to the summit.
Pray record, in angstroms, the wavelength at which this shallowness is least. 4042 angstroms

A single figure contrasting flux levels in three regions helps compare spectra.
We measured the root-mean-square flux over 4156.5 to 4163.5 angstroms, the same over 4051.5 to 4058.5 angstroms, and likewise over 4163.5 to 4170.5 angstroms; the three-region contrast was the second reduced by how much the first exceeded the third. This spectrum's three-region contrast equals 10.4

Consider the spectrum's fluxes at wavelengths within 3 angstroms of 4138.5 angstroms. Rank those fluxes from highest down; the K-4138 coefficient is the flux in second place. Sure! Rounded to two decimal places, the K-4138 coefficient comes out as 11.76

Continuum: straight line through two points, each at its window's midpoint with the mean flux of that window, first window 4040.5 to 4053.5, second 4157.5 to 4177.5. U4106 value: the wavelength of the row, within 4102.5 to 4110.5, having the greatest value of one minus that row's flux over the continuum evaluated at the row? 4103 angstroms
